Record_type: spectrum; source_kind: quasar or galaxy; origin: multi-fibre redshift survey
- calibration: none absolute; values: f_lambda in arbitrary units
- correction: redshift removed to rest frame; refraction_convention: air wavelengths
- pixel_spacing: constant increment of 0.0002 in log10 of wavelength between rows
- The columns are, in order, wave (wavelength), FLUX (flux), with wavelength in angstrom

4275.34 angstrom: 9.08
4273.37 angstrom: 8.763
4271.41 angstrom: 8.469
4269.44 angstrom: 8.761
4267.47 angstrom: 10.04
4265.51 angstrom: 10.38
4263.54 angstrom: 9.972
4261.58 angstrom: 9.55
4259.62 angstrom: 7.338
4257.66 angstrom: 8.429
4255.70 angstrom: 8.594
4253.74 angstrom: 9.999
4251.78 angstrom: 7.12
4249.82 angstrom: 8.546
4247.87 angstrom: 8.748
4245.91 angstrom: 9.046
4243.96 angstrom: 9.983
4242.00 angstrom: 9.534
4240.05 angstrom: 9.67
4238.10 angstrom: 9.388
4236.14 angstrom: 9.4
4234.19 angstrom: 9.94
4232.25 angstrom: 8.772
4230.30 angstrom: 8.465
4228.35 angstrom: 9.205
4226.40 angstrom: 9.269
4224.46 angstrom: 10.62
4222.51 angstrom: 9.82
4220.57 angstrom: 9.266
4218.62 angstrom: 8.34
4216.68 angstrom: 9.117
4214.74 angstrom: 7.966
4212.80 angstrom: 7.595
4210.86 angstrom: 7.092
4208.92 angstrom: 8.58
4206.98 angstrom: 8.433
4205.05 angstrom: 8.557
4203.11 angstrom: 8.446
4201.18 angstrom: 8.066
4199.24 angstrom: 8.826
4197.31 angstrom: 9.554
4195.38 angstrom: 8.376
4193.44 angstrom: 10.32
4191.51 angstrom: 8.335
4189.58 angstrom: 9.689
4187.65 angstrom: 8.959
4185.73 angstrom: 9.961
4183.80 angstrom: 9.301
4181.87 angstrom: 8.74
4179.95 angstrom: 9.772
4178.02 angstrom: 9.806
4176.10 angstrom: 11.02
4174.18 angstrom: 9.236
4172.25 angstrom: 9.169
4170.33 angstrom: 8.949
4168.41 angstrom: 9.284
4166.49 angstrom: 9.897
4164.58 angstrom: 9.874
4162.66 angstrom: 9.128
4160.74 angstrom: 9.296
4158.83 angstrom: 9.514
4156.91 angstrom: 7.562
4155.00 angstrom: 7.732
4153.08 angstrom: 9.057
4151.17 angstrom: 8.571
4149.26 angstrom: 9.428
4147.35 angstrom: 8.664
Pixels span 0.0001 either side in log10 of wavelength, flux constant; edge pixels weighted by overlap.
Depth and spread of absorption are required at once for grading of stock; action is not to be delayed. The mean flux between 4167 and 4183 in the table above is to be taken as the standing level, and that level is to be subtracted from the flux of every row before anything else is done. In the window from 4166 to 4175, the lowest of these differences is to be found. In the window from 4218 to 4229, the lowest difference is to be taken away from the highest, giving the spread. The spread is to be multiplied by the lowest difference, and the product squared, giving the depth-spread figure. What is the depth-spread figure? 1.6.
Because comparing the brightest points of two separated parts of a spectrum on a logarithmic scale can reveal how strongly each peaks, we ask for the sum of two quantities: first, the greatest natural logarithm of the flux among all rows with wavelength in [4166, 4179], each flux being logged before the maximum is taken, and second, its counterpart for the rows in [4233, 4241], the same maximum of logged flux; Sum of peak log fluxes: 4.70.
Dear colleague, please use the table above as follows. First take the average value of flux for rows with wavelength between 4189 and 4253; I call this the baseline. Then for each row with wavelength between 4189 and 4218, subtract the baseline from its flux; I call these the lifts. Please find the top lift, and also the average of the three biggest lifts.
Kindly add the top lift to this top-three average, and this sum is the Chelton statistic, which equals 2.35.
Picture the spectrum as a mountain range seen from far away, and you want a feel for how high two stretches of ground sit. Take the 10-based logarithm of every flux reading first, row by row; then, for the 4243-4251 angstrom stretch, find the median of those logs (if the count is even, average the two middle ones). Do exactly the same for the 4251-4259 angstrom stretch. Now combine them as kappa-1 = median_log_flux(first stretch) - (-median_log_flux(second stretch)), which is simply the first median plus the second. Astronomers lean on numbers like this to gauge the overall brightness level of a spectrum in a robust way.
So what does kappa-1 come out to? 1.88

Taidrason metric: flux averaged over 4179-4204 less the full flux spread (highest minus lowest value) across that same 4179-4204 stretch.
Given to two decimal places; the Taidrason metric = 6.85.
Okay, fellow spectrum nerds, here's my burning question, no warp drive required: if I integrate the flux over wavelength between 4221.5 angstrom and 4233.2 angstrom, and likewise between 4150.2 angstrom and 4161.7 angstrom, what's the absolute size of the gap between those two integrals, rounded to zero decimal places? 10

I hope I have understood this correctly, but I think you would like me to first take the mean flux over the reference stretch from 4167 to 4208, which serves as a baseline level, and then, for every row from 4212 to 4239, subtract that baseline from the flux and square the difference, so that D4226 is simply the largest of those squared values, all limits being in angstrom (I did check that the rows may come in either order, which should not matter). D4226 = 2.5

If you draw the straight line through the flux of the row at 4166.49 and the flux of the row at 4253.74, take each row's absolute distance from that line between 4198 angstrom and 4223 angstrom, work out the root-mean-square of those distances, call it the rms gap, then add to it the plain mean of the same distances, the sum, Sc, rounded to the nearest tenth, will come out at 3.1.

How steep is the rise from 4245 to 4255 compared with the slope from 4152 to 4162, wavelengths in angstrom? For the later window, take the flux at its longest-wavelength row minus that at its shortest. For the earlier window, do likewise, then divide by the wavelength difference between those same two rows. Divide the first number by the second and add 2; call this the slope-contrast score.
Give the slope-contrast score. 32.5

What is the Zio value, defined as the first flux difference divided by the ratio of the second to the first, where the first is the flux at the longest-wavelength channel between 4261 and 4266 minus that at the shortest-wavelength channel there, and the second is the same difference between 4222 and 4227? -1.3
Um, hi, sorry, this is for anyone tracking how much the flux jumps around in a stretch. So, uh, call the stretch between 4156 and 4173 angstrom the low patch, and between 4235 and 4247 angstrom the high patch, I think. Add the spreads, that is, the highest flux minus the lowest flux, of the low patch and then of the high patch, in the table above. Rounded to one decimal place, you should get 3.3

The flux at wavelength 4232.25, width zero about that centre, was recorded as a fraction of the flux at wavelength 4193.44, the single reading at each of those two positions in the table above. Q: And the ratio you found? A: 0.85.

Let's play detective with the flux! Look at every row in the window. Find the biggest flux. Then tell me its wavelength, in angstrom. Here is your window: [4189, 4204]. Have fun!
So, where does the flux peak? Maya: 4193.44 angstrom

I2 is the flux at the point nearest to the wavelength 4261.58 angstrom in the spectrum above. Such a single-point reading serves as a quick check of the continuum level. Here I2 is 9.55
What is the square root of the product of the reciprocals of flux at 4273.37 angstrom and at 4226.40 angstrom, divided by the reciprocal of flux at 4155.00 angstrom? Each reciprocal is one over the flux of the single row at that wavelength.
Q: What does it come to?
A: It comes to 0.86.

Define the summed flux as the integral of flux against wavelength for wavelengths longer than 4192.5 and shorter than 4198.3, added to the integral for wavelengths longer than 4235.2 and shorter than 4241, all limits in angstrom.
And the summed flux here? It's 110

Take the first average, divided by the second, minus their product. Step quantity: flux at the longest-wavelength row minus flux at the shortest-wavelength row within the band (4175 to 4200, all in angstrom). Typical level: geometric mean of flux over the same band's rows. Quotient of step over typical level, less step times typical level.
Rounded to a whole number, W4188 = 20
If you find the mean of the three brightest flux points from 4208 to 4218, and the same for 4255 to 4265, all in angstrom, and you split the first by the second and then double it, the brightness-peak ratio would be 1.83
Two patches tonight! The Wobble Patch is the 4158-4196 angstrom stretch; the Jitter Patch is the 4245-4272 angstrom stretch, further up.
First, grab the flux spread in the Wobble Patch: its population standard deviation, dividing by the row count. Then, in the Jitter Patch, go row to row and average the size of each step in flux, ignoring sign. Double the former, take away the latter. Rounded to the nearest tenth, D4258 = 0.3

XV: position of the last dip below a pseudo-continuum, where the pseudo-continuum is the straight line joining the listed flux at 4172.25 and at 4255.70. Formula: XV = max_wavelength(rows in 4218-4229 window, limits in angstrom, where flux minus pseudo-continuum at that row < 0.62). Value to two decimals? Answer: 4228.35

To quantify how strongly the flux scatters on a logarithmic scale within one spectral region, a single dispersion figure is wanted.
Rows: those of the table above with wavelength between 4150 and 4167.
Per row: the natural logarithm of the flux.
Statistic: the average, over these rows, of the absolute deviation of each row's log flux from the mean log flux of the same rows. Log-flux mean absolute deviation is 0.077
